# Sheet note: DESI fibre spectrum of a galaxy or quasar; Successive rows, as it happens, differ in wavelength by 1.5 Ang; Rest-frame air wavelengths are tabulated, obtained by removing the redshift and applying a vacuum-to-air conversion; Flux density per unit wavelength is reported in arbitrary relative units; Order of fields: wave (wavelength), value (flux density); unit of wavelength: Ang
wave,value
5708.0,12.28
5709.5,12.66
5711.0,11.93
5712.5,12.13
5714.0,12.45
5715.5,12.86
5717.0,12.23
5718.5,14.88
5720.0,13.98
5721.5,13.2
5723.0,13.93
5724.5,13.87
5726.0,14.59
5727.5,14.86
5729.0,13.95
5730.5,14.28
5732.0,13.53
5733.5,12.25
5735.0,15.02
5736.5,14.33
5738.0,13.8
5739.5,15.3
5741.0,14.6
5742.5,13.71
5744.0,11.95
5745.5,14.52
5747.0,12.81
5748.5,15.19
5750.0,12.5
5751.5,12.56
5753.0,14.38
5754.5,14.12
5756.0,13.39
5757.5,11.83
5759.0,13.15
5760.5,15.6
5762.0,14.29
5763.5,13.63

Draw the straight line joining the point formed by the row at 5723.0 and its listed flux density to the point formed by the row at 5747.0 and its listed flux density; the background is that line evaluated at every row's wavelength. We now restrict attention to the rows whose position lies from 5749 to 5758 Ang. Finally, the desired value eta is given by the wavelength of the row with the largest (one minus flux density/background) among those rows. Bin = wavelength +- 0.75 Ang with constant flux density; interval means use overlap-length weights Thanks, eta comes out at 5757.5 Ang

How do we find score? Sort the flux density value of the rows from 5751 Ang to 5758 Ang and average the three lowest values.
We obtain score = 12.6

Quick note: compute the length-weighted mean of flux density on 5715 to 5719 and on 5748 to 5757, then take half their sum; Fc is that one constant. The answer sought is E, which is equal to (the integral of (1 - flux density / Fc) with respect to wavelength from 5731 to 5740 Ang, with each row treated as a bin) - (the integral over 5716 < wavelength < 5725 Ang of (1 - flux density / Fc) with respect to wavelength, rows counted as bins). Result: -0.24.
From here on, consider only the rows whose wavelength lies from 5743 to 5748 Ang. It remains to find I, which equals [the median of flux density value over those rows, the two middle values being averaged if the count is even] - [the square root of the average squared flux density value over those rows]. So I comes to -0.3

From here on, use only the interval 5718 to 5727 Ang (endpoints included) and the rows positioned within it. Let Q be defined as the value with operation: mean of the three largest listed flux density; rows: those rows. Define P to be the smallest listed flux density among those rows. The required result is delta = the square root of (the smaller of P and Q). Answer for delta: 3.63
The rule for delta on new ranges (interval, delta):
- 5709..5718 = 3.45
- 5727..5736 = 3.50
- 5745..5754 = 3.54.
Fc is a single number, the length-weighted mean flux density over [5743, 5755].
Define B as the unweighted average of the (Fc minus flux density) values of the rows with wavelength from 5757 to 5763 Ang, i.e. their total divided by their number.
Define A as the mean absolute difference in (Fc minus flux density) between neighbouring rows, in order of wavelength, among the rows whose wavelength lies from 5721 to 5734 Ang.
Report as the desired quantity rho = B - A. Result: -0.9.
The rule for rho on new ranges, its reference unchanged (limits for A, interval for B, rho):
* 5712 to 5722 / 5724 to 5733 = -1.6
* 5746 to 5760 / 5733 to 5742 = -2.1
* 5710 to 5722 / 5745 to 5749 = -1.5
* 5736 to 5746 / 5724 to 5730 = -2.1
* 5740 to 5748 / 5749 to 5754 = -1.4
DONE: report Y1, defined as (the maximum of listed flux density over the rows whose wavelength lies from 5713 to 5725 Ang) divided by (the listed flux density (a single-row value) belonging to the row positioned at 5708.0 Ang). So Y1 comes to 1.21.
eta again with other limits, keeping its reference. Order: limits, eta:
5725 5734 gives 5733.5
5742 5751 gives 5744.0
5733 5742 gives 5733.5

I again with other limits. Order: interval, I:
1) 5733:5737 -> 0.4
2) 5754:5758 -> 0.2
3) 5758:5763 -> -0.1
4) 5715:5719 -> -0.5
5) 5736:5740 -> -0.2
